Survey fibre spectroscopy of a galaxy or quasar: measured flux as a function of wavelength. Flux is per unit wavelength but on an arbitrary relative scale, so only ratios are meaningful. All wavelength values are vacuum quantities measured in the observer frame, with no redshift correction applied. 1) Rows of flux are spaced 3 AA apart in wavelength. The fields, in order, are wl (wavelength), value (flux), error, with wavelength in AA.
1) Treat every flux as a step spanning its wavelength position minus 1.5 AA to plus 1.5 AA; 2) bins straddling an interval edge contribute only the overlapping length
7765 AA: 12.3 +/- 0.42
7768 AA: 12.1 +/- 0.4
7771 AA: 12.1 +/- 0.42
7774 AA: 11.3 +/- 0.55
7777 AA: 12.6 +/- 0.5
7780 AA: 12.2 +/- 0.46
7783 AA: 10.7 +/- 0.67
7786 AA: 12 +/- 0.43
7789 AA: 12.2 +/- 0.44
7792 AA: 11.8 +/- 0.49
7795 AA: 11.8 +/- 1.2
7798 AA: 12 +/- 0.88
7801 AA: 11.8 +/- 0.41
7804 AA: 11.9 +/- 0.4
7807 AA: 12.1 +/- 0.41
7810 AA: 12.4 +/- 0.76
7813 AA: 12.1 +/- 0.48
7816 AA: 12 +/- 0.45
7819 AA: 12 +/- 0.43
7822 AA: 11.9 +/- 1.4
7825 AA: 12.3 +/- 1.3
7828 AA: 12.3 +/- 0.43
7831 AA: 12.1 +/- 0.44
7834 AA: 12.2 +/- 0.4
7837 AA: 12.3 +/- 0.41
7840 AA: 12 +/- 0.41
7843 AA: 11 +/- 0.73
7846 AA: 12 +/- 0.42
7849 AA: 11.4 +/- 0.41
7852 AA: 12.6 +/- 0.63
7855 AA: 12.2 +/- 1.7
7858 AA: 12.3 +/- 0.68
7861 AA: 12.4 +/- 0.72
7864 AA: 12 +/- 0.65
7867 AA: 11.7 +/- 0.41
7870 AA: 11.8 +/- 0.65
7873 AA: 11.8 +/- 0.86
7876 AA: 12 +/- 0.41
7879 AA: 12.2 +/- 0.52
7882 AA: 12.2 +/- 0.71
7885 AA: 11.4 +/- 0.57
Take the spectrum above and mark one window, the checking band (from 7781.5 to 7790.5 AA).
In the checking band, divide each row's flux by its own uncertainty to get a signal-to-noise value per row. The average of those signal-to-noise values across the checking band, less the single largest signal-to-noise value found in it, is -4.0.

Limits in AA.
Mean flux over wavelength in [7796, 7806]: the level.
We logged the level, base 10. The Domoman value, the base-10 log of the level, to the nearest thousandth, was 1.076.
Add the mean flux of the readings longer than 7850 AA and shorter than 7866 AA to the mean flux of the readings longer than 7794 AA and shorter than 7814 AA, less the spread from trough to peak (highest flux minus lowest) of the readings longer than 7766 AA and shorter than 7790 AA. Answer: 22.4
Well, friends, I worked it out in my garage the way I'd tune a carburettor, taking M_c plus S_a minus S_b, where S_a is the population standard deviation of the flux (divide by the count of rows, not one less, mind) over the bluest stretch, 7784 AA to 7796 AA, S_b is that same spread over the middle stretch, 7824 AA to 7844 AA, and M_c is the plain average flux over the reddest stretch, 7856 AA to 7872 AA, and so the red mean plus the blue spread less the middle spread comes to 11.8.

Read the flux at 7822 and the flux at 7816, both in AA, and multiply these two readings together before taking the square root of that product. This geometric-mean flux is 11.9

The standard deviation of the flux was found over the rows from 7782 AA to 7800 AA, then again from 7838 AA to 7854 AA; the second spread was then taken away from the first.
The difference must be -0.1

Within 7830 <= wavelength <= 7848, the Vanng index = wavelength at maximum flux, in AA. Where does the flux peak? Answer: 7837 AA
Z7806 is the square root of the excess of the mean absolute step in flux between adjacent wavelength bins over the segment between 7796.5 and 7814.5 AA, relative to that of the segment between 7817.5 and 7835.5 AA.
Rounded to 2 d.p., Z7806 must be 0.24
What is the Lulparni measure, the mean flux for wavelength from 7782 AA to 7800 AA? 11.8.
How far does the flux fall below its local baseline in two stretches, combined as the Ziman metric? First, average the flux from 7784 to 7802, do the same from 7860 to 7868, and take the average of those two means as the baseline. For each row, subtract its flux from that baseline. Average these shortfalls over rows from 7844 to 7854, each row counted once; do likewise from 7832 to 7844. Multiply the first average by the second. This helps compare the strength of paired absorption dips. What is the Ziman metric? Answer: 0.00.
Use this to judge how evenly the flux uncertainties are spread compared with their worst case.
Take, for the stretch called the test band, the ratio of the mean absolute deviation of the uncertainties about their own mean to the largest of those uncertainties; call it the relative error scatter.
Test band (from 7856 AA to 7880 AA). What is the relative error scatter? 0.145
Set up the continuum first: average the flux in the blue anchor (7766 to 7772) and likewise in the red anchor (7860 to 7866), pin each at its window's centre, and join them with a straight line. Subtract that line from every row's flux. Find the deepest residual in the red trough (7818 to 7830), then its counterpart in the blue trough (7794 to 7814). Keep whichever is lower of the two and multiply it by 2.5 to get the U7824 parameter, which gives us -0.8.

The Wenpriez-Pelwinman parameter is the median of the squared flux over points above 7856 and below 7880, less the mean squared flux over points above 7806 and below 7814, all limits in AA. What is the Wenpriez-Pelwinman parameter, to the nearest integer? -5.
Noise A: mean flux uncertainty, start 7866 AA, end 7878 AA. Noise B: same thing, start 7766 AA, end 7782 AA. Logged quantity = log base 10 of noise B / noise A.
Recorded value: -0.10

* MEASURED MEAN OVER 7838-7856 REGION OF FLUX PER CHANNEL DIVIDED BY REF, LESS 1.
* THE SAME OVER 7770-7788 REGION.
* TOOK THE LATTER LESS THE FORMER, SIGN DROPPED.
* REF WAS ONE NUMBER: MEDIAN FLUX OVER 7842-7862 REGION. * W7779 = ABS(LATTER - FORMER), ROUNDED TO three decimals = 0.004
